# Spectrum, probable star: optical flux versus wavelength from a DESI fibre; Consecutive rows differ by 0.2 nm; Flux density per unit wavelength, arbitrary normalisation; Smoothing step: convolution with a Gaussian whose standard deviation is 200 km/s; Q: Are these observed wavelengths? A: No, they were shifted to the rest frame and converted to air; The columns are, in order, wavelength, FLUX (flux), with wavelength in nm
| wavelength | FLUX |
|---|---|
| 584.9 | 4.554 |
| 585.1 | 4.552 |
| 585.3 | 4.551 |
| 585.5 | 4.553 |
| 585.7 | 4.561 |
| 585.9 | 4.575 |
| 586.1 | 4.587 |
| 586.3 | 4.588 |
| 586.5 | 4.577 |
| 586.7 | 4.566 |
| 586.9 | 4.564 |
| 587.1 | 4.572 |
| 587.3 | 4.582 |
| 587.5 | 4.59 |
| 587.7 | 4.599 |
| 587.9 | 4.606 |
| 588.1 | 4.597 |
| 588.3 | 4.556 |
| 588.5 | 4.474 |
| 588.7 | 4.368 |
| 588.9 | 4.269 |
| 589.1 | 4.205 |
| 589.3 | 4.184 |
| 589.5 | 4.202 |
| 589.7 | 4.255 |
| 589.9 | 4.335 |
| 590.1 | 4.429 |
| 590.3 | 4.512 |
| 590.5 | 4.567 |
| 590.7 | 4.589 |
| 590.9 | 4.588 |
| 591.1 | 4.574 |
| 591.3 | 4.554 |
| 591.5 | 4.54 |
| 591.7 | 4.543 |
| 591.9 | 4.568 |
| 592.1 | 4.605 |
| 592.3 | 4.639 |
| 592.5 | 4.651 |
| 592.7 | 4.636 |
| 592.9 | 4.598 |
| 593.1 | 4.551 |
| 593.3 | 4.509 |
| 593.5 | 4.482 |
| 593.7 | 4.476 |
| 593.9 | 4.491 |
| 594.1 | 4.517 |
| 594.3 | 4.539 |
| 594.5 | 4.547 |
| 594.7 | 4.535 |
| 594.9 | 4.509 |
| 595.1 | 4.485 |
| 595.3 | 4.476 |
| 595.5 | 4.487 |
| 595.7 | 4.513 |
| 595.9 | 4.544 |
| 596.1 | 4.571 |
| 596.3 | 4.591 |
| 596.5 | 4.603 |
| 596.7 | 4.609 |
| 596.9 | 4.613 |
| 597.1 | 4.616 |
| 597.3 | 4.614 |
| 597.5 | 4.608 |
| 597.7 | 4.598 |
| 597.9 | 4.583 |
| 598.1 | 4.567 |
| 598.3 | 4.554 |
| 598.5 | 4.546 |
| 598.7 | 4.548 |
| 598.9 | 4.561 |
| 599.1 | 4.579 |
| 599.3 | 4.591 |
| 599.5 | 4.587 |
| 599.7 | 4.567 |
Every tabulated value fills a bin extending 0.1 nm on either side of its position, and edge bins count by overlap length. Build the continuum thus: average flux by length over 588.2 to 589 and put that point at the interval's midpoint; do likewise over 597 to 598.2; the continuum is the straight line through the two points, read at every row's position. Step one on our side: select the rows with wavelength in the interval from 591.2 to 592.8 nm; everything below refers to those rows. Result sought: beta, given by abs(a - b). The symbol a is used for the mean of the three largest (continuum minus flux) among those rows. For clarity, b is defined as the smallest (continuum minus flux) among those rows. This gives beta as 0.09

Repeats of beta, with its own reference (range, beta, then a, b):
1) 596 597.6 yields 0.02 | -0.01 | -0.03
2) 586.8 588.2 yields 0.02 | -0.19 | -0.20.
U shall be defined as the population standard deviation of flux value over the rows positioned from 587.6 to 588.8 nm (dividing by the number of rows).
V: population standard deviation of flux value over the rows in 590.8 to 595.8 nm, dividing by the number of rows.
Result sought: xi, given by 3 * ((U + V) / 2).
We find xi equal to 0.21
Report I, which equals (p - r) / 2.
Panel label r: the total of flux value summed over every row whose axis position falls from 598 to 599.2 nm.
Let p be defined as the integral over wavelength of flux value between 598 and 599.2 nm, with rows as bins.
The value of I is -10.9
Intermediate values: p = 5.47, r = 27.4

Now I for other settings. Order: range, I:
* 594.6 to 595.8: -10.8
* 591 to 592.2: -11.0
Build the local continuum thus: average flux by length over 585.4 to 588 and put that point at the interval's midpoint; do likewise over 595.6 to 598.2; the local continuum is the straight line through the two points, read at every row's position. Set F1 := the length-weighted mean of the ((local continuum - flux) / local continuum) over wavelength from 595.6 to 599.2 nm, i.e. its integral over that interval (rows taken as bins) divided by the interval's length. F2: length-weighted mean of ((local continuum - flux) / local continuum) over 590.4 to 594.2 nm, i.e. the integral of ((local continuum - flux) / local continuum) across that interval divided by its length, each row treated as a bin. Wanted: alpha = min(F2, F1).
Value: 0.0019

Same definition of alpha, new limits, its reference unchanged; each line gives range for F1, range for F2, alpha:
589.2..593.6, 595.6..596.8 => 0.0032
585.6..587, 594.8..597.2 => 0.0009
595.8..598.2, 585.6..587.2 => -0.0013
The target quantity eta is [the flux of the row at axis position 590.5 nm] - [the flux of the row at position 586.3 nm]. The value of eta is -0.02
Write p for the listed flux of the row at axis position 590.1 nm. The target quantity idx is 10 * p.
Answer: 44.3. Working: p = 4.429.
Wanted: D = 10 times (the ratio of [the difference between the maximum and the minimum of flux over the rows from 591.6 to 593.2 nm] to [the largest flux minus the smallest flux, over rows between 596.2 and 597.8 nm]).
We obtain 43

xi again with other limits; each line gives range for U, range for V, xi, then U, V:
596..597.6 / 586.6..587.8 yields 0.04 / 0.01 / 0.01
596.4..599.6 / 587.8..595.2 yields 0.22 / 0.02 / 0.13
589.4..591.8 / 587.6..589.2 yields 0.42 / 0.13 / 0.15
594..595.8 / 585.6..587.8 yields 0.05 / 0.02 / 0.01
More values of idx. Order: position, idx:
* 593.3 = 45.1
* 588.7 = 43.7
